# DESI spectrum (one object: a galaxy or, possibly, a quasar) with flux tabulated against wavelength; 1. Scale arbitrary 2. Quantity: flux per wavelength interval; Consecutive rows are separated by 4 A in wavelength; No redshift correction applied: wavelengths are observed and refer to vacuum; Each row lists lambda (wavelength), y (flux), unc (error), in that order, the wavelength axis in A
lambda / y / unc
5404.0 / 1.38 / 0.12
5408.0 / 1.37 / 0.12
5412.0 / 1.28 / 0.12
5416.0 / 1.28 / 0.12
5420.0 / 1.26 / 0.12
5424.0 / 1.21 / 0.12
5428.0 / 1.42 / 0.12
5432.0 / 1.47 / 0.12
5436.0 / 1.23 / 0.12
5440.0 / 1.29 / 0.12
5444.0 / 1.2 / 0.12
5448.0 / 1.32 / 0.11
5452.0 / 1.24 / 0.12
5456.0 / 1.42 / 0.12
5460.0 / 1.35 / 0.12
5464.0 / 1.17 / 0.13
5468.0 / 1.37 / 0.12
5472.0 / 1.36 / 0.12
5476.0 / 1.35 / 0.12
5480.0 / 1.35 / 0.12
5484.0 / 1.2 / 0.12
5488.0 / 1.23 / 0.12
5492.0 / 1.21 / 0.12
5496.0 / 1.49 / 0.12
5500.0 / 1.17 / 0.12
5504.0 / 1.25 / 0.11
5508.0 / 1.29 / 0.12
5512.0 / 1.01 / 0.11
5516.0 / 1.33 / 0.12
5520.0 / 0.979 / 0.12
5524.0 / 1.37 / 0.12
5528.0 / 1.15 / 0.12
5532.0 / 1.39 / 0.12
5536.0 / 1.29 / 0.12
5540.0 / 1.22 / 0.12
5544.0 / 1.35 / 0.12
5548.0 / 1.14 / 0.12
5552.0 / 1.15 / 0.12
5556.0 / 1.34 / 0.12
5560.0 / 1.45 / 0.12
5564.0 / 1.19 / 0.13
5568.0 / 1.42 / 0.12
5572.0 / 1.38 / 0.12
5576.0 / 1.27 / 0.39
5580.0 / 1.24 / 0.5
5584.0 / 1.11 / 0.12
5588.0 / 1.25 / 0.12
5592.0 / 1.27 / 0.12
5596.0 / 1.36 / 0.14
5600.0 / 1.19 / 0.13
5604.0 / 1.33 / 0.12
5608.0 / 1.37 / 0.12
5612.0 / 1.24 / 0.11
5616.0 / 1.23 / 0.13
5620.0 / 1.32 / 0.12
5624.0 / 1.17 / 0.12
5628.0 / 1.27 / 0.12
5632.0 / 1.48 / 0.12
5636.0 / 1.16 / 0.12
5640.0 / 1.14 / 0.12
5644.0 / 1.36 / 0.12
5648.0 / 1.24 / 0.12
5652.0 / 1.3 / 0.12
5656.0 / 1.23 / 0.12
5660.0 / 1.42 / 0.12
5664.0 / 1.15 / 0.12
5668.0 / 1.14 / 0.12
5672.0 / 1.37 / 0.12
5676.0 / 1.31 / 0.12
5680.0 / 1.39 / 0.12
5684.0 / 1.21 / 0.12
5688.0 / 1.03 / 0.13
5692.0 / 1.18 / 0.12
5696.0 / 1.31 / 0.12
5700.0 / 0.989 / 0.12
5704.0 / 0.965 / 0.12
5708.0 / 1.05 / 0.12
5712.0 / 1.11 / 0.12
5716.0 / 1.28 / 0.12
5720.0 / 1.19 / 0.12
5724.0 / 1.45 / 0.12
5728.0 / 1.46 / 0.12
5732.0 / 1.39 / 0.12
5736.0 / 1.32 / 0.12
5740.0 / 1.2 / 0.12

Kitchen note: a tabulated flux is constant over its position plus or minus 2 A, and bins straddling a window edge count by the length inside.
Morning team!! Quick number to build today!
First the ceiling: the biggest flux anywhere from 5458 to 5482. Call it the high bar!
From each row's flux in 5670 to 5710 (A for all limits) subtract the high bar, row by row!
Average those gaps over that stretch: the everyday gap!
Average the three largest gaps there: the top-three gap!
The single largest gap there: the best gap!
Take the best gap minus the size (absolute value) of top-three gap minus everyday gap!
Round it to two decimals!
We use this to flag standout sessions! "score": -0.16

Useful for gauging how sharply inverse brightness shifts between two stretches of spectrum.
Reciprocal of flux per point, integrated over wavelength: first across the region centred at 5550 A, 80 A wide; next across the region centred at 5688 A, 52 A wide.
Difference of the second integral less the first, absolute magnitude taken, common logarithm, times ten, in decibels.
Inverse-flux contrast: 13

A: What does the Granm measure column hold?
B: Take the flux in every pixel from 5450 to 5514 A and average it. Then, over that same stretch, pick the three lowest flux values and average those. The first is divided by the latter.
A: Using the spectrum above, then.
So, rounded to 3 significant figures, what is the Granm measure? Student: 1.15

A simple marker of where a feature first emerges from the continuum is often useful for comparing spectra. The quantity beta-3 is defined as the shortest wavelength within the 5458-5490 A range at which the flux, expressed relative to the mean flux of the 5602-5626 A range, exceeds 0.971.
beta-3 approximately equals 5460.0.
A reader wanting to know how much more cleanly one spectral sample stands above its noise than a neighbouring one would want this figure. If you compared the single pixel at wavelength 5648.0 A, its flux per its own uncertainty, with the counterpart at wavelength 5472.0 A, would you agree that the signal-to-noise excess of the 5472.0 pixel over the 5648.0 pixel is 1.0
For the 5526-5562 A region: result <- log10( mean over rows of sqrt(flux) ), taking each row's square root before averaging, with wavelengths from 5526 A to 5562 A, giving 0.0525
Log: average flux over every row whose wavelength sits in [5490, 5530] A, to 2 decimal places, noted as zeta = 1.22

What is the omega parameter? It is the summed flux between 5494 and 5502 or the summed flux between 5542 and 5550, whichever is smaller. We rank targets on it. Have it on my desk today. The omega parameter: 2.49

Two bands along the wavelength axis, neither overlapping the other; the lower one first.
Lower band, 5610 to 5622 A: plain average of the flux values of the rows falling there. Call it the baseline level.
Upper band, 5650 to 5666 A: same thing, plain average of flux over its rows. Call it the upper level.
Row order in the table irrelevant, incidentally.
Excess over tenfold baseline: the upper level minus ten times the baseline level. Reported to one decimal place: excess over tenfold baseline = -11.4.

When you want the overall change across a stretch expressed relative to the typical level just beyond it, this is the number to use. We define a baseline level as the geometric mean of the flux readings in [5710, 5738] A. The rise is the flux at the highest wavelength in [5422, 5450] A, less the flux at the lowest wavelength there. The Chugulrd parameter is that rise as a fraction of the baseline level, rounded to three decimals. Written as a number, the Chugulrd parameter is 0.084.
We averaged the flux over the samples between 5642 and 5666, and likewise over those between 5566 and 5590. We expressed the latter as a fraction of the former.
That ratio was 0.996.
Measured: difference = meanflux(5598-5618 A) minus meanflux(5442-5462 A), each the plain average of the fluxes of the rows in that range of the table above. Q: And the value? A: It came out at -0.03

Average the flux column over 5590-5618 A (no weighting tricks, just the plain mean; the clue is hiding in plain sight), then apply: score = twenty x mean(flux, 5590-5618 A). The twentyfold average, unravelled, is 25.7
